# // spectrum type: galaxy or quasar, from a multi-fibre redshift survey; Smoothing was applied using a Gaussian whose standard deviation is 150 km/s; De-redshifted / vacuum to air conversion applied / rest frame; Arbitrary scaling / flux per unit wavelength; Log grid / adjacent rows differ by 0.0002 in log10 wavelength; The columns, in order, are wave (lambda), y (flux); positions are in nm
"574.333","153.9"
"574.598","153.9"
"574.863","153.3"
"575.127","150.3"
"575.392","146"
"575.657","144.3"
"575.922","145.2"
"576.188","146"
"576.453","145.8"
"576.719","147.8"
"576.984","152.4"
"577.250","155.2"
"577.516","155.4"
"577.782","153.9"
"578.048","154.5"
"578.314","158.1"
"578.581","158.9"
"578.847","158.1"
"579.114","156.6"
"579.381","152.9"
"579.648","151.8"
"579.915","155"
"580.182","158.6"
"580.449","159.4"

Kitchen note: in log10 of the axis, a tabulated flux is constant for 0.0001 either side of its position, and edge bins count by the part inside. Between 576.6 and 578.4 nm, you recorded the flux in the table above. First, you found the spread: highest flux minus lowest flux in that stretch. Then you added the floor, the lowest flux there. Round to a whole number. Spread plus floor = 158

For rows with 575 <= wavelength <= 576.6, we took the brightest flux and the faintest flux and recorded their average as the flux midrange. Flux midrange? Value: 147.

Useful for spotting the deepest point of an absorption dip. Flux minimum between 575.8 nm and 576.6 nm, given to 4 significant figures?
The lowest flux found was 145.2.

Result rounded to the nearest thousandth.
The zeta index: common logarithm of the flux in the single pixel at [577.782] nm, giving 2.187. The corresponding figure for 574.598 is 2.187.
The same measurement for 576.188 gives 2.164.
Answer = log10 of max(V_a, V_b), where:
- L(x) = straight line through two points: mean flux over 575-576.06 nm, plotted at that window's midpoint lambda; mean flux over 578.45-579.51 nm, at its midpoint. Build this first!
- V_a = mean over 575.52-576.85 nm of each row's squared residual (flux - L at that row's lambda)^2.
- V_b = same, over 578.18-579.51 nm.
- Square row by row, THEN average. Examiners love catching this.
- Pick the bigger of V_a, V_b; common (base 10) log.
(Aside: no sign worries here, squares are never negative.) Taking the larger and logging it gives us 1.01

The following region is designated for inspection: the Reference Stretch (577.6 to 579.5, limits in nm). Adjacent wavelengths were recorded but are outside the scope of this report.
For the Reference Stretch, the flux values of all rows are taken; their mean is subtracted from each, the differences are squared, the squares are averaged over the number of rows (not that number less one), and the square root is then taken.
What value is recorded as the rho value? 2.2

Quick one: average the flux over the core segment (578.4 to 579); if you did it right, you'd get 158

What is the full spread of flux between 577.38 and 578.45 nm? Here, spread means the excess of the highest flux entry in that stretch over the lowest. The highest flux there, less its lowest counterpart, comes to 4.2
